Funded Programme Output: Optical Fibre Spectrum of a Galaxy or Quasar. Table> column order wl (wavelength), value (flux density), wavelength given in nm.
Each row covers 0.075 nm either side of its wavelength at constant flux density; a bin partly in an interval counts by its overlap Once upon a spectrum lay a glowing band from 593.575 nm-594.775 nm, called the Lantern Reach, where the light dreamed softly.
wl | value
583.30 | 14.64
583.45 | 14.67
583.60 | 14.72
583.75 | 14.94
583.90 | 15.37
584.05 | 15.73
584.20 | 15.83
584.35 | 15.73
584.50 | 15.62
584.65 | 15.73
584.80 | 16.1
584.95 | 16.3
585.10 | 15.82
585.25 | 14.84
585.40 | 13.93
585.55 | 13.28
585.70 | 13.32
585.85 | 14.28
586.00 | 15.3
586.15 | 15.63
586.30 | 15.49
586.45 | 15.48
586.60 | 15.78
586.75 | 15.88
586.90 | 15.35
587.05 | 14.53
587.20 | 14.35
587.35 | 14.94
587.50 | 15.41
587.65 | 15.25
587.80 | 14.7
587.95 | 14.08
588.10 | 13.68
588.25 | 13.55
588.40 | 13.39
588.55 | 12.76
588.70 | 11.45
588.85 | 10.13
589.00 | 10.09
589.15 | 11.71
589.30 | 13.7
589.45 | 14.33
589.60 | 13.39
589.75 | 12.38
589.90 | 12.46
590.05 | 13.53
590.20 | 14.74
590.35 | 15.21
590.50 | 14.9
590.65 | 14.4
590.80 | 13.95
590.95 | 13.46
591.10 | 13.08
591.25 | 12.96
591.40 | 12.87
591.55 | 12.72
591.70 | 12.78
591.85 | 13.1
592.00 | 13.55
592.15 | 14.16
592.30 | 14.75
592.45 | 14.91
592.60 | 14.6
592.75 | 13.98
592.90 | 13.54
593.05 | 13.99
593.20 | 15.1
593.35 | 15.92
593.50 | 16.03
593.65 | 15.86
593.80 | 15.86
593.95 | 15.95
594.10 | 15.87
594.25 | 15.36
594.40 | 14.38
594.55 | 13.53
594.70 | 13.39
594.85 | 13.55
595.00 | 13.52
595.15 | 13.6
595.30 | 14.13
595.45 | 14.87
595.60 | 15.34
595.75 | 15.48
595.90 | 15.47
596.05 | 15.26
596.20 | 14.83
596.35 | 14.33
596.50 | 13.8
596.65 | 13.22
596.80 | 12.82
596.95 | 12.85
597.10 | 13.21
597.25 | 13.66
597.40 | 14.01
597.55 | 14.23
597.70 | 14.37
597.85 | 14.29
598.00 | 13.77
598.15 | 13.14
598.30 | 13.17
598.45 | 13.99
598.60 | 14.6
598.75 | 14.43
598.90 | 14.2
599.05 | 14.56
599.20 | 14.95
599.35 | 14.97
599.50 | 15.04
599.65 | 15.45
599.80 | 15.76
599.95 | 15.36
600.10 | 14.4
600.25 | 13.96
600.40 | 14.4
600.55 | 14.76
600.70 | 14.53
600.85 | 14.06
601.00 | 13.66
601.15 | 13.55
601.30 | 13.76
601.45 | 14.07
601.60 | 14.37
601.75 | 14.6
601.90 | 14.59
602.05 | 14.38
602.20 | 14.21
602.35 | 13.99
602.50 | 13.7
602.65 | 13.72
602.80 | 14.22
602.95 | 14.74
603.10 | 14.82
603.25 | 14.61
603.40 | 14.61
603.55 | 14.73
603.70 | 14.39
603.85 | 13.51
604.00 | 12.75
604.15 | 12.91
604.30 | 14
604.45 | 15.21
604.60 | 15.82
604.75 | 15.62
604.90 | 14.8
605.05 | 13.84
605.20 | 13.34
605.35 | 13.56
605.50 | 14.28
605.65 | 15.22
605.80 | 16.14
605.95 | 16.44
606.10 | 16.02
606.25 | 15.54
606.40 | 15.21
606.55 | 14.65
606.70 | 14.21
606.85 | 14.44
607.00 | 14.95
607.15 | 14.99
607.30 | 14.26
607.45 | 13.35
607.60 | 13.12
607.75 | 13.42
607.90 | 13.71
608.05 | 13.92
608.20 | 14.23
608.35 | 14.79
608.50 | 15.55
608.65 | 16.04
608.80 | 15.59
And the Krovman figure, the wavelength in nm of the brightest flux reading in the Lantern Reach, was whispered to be 593.95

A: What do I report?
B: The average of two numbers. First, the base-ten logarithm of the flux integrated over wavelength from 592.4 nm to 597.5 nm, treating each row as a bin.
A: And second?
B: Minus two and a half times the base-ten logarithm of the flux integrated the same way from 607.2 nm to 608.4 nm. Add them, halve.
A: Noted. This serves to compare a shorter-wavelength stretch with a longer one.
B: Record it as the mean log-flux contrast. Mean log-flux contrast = -0.59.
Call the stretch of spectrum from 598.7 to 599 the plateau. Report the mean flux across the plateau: 14.3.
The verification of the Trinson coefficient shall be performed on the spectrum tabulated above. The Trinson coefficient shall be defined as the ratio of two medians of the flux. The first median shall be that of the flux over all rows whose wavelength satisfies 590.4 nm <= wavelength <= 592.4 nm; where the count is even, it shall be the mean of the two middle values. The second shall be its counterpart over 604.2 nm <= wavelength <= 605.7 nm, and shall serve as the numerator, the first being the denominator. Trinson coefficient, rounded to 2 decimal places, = 1.08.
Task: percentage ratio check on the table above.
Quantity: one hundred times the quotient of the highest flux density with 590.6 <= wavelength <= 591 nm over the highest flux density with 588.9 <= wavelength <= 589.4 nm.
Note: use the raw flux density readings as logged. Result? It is 105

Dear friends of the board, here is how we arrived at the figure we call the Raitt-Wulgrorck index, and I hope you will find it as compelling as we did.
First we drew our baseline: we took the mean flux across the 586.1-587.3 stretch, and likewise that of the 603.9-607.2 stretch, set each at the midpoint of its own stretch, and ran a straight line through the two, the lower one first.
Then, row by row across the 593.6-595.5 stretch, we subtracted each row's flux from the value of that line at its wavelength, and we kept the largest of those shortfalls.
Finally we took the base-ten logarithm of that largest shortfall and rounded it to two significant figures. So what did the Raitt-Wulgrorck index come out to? 0.22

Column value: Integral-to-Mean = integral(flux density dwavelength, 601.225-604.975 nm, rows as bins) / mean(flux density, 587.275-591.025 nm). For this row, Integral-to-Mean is 3.98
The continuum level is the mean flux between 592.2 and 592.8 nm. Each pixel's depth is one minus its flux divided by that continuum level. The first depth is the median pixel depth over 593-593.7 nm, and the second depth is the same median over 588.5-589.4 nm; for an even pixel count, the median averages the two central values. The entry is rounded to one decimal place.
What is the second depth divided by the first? -2.3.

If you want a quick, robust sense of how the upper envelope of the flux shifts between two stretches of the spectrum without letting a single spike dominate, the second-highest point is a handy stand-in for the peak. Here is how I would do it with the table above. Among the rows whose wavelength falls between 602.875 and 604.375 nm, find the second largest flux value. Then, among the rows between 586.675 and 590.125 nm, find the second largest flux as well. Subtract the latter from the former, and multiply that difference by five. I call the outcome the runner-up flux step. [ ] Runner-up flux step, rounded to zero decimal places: -3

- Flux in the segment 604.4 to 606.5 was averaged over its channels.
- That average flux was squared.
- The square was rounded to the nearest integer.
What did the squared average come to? 227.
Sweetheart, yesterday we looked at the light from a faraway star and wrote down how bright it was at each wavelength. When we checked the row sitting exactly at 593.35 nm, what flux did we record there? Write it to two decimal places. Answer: 15.92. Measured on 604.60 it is 15.82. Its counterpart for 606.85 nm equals 14.44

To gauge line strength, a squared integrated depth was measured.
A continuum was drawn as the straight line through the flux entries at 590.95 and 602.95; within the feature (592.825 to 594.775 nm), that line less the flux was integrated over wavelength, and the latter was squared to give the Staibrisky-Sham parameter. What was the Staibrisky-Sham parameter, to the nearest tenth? 5.7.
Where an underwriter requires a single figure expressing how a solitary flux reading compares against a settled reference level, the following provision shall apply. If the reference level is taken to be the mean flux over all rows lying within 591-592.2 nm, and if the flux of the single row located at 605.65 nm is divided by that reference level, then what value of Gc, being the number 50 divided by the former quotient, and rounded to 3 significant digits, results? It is 43.2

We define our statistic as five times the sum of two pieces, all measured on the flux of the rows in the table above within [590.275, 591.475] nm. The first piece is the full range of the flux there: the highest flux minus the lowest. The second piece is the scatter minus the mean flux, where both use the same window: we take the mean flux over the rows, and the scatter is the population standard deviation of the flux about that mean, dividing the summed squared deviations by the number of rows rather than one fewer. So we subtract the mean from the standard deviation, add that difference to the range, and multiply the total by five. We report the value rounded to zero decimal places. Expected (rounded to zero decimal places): -53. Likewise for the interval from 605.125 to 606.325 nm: -54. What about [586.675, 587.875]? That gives -65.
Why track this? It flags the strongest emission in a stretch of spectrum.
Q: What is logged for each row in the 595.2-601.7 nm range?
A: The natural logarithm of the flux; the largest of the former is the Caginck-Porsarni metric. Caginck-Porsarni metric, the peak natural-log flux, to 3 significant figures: 2.76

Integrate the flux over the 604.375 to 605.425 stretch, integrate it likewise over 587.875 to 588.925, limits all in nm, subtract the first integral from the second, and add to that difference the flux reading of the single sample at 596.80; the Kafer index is 11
